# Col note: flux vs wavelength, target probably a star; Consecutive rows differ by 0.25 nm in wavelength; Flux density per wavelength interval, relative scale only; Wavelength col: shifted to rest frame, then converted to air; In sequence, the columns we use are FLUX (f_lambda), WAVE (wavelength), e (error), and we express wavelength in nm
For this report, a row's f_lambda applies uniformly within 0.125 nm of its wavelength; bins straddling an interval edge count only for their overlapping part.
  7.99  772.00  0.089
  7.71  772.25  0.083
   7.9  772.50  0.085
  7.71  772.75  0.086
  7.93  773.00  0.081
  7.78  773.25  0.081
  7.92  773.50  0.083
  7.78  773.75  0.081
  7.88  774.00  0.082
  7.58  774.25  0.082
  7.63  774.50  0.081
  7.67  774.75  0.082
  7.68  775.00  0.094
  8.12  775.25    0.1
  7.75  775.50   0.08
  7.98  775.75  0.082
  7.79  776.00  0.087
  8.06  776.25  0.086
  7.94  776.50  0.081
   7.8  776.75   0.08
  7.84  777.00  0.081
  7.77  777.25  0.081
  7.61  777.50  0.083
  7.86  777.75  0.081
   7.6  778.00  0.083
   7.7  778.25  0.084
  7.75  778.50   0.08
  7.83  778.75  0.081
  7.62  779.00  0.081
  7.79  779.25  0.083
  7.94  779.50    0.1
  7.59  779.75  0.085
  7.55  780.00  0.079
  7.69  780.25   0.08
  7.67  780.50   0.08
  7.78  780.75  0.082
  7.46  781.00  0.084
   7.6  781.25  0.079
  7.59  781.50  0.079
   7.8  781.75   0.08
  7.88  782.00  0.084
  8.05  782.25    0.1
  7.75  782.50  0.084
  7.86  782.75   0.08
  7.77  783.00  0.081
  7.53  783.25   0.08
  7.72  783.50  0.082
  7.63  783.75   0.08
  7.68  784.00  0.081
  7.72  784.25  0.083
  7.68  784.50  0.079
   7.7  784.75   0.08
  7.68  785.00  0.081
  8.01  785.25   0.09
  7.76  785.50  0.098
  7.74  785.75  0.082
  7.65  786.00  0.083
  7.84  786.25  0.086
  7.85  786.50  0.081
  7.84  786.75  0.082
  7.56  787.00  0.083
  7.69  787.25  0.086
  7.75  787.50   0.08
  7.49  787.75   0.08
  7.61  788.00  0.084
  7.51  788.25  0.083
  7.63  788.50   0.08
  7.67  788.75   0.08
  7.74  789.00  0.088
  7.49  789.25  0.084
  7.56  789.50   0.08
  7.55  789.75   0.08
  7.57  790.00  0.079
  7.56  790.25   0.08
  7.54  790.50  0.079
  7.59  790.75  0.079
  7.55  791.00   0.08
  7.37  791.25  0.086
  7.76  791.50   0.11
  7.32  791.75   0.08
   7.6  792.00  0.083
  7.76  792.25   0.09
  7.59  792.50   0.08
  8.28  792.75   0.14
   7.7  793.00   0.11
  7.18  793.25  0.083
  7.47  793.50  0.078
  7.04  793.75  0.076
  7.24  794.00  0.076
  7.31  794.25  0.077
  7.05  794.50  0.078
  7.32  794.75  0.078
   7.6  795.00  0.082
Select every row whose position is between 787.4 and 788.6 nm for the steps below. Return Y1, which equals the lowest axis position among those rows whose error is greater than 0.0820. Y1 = 788.00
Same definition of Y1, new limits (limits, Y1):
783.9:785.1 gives 784.25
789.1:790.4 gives 789.25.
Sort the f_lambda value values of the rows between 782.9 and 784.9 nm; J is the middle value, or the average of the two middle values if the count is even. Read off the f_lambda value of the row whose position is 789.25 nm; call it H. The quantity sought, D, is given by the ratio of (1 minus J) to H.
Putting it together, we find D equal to -0.89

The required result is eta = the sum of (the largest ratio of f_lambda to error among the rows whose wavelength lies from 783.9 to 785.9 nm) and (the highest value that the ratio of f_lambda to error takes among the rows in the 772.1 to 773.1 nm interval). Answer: 195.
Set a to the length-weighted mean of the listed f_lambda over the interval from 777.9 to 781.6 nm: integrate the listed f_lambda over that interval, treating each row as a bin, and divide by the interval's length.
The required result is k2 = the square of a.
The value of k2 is 59.0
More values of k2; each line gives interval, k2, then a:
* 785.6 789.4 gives 58.8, 7.67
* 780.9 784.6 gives 59.5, 7.72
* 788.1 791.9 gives 57.2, 7.56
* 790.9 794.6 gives 56.0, 7.48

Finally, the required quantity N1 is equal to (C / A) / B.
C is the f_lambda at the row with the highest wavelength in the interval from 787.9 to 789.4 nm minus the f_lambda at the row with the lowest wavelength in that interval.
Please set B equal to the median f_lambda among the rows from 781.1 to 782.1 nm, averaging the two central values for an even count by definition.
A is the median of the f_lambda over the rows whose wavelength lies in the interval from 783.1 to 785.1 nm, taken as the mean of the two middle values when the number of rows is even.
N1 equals -0.002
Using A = 7.68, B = 7.70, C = -0.12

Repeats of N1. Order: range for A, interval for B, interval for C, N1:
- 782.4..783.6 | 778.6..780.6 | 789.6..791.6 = 0.004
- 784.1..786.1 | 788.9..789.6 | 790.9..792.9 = 0.013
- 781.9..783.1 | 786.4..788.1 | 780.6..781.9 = 0.000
